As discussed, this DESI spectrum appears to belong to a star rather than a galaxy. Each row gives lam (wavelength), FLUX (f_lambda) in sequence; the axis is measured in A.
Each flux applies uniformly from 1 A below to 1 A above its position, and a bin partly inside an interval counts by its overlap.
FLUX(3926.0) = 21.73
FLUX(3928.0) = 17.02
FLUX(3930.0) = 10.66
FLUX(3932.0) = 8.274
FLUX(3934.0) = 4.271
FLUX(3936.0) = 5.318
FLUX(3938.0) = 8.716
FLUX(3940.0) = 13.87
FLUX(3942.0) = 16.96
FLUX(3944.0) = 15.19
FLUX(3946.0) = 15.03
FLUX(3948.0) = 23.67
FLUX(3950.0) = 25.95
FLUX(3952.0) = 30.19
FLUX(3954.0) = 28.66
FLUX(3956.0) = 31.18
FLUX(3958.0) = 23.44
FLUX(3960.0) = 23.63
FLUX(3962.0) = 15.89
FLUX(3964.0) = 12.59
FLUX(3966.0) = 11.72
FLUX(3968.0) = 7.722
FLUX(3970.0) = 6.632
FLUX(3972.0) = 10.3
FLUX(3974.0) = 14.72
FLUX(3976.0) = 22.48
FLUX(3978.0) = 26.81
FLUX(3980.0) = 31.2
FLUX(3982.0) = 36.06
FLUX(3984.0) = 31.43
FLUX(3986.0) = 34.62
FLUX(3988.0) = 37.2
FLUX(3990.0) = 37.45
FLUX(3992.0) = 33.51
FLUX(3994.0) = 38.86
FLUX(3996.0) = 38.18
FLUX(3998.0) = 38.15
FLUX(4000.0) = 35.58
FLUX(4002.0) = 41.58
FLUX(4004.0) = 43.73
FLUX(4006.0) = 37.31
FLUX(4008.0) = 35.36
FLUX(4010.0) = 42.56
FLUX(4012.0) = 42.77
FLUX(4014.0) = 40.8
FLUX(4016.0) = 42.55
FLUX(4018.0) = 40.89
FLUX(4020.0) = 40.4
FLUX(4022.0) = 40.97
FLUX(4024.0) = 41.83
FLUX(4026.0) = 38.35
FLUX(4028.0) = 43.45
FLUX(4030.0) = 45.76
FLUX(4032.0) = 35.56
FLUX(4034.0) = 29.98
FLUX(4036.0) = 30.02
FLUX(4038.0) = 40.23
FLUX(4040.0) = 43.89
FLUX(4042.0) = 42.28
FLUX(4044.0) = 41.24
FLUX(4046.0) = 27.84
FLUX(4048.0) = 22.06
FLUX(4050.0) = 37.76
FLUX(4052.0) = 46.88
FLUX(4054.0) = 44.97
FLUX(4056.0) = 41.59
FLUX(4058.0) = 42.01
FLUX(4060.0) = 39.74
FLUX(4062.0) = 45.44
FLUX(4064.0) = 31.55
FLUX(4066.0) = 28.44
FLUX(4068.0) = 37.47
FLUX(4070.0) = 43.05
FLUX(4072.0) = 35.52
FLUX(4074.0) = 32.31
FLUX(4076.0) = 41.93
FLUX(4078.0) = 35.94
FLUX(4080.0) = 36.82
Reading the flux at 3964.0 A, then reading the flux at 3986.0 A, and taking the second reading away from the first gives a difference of -22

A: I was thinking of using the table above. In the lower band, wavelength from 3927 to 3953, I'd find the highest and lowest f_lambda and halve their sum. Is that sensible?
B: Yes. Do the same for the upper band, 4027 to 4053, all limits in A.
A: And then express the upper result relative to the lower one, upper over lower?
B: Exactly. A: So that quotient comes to 2.0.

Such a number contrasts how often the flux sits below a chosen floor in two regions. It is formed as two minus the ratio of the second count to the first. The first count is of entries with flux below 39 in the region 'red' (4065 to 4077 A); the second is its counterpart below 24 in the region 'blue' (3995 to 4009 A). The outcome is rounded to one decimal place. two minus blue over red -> 2.0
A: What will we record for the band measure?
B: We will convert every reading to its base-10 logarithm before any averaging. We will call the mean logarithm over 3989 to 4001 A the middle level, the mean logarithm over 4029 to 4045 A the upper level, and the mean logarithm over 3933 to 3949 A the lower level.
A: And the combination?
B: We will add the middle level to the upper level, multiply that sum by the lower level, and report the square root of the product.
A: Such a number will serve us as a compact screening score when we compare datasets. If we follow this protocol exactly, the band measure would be 1.82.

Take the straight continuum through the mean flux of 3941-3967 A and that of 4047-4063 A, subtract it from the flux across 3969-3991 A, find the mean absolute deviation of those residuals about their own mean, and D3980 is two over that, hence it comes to 0.24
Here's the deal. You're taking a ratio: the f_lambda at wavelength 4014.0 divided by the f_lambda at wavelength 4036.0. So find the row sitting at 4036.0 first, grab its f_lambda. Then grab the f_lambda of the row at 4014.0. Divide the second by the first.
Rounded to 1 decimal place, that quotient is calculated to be 1.4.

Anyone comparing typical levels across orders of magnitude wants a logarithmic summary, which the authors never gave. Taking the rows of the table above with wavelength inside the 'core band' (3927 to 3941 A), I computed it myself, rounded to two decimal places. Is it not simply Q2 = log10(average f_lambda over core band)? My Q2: 0.99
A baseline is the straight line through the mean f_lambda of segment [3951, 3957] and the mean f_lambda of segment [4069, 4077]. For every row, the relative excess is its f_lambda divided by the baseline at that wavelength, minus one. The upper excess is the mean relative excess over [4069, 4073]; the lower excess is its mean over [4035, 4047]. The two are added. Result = 0.1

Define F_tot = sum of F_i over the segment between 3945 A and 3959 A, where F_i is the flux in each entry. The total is 178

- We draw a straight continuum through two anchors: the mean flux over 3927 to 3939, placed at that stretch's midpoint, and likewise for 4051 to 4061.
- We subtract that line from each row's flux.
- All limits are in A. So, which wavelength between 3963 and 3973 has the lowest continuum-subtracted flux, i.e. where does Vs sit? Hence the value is 3970.0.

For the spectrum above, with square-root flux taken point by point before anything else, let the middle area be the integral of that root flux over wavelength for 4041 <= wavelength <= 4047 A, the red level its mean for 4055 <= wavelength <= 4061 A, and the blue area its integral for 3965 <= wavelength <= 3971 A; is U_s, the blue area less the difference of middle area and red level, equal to -12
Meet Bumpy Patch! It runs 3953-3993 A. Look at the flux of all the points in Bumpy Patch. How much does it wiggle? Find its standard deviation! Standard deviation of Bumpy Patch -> 10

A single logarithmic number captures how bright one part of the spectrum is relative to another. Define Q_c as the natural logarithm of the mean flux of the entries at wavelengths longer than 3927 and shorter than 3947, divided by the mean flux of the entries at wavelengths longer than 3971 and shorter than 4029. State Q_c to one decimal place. -1.1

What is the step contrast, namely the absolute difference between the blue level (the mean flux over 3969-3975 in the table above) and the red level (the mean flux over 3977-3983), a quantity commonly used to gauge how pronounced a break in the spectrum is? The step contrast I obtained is 21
